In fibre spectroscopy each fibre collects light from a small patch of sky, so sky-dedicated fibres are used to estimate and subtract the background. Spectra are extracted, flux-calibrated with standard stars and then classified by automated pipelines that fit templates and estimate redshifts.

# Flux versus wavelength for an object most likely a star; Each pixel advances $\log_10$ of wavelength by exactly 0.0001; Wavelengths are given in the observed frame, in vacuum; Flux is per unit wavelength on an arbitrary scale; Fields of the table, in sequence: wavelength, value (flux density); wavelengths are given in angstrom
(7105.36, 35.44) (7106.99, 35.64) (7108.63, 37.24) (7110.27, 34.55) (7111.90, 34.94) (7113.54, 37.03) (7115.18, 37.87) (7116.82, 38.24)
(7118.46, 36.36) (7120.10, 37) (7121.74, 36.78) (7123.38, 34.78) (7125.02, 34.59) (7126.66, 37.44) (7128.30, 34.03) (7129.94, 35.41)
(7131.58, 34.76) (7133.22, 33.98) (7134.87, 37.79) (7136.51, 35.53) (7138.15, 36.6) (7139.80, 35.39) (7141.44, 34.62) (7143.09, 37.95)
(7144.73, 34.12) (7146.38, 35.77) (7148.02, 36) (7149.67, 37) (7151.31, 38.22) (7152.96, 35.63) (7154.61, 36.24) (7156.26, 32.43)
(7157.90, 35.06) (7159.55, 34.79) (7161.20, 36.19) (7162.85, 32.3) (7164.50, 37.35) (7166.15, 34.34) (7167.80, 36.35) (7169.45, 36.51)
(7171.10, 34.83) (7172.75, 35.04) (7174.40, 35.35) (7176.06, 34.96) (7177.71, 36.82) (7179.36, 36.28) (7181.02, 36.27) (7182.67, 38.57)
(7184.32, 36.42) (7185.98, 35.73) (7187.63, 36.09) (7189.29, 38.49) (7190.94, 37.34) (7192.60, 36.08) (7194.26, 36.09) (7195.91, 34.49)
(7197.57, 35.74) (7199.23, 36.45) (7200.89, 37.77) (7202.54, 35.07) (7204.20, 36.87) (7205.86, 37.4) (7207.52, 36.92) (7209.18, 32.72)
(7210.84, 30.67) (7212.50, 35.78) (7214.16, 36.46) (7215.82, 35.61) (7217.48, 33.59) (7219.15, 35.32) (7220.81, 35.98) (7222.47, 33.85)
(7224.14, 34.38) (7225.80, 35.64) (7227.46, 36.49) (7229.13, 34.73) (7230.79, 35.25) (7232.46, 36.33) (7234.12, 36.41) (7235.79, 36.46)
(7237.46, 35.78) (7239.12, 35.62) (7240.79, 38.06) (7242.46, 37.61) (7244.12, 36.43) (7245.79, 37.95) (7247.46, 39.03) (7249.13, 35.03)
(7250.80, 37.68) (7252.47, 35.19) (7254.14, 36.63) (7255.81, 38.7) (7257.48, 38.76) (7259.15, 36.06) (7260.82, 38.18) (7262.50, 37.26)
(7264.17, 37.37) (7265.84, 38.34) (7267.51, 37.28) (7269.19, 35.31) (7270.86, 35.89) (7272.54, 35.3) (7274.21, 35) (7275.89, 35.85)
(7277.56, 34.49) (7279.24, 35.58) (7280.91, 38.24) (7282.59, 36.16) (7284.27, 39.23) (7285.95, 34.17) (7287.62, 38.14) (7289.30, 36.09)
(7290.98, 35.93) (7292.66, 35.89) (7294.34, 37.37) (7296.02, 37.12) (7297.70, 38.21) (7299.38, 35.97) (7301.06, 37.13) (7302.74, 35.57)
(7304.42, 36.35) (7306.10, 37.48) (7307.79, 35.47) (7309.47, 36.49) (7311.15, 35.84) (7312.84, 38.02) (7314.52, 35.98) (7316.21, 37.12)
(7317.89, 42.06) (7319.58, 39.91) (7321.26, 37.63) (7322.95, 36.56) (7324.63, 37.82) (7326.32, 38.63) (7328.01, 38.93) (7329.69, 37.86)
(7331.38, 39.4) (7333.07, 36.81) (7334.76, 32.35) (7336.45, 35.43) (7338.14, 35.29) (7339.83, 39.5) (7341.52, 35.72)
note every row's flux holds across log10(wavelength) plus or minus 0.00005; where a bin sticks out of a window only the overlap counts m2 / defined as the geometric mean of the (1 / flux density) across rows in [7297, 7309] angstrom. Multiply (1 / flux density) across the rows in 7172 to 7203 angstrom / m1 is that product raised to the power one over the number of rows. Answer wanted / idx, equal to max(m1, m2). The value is 0.0276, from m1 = 0.0276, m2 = 0.0273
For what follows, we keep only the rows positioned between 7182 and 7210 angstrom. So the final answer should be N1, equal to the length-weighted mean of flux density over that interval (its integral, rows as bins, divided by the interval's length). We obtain 36.4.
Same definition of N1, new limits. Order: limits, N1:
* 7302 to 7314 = 36.5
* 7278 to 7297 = 36.7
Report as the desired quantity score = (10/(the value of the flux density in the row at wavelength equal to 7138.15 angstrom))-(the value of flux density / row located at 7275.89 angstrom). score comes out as -35.6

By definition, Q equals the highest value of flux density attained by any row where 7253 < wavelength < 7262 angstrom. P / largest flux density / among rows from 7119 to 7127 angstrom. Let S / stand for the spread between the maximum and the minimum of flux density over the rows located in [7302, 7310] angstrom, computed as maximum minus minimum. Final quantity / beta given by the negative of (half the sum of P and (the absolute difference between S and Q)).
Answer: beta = -37.1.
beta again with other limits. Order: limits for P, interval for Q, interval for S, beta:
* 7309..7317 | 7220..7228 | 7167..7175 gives -36.4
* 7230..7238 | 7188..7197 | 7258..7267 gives -36.3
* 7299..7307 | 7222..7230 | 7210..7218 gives -34.1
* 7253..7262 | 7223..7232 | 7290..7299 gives -36.5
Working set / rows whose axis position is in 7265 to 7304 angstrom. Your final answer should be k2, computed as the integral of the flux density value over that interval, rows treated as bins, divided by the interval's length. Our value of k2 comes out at 36.4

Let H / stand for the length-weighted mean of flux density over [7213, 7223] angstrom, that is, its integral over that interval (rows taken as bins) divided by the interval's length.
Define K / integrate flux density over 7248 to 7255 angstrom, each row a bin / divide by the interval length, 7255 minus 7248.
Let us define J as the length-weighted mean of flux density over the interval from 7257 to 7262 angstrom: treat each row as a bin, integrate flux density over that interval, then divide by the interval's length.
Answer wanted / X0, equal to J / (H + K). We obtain 0.525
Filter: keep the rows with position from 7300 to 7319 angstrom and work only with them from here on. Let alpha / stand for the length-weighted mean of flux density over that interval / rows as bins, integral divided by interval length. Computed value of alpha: 37.1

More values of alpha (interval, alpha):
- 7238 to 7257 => 37.1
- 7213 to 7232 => 35.2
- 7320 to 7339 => 37.0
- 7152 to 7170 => 35.2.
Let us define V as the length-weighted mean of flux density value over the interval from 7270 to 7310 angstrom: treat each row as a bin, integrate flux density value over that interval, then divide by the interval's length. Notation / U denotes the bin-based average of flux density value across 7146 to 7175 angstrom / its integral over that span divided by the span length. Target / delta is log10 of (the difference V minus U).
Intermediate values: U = 35.5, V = 36.4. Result -0.07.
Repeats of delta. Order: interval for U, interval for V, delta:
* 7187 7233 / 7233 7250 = 0.09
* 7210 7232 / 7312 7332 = 0.53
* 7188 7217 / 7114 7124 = 0.00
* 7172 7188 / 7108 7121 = -0.32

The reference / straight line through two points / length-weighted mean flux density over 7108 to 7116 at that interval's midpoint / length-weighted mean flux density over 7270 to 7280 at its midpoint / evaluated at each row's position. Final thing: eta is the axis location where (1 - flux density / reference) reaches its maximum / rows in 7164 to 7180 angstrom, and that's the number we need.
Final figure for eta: 7166.15 angstrom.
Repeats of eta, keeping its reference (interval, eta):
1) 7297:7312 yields 7307.79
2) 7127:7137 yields 7133.22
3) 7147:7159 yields 7156.26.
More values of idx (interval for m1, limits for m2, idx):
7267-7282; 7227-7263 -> 0.0279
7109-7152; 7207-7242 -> 0.0283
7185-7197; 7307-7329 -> 0.0275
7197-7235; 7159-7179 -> 0.0283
